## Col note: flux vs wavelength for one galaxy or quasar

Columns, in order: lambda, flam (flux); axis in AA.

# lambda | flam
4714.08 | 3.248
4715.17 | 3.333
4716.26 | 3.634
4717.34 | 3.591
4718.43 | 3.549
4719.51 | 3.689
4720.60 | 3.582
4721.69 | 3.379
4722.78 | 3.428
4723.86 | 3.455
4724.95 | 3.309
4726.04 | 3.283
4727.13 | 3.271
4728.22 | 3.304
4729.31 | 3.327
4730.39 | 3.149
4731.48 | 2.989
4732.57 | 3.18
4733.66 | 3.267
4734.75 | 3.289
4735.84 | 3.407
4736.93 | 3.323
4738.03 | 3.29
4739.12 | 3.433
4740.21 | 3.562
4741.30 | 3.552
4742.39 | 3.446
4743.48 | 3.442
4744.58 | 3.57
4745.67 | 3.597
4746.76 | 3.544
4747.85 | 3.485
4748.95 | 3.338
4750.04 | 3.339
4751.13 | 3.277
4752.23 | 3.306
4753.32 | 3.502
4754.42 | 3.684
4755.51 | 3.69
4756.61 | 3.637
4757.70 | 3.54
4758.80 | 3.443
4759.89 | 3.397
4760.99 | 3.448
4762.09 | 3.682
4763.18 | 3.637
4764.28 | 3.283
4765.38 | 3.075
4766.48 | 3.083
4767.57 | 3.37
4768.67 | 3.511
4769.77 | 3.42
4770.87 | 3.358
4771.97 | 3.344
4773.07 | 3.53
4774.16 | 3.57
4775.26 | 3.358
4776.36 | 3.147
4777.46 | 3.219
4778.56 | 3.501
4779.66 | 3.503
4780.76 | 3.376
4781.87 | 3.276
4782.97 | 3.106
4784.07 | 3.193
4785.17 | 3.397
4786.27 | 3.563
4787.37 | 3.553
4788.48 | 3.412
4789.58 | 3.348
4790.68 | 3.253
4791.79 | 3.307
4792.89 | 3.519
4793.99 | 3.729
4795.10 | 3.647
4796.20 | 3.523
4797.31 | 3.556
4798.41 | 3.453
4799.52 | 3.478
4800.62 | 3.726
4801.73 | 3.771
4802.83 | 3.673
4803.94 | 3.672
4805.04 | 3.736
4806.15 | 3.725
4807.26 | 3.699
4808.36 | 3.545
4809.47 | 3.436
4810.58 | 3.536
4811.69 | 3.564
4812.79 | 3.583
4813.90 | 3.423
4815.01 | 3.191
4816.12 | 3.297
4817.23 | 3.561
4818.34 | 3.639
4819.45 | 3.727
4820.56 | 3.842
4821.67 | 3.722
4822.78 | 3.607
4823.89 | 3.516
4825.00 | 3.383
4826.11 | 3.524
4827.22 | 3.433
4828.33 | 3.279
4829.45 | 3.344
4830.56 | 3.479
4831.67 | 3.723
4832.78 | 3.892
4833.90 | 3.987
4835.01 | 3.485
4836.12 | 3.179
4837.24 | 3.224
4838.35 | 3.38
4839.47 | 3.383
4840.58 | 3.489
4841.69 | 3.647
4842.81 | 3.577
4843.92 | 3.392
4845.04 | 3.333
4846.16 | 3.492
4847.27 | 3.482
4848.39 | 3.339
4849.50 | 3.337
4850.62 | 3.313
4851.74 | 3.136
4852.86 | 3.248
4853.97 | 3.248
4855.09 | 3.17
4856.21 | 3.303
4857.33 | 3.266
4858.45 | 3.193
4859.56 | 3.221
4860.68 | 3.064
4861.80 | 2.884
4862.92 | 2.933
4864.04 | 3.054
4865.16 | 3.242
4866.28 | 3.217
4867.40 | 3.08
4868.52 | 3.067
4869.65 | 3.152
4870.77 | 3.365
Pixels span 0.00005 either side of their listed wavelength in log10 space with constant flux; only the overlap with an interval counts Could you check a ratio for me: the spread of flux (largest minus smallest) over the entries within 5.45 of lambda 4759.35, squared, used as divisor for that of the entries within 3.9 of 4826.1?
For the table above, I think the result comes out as 1.98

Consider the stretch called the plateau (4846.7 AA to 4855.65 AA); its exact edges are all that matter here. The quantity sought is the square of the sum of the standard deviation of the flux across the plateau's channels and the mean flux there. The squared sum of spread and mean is 11.5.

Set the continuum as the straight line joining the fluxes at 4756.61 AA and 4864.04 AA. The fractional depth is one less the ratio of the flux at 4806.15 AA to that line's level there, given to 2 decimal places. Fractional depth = -0.11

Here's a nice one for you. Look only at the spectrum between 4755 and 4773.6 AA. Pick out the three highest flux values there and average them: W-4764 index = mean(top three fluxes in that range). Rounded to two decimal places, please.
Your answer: 3.67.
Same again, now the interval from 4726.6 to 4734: 3.30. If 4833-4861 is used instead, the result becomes 3.74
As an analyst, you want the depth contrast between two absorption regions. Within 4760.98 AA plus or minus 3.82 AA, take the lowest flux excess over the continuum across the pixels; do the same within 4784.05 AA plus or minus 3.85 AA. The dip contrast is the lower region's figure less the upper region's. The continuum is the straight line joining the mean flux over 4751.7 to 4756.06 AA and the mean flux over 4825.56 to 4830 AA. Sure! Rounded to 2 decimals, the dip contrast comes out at 0.14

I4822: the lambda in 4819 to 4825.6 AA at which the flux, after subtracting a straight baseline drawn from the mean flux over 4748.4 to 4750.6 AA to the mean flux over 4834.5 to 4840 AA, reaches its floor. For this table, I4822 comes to 4825.00 AA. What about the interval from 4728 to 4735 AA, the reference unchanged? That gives 4731.48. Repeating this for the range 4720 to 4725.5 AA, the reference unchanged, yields 4724.95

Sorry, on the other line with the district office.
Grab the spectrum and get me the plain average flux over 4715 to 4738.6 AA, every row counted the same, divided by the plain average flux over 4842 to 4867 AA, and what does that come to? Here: 1.04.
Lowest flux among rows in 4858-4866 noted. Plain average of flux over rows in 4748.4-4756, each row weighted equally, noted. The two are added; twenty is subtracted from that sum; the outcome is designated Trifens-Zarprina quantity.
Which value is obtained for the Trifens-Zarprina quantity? -13.67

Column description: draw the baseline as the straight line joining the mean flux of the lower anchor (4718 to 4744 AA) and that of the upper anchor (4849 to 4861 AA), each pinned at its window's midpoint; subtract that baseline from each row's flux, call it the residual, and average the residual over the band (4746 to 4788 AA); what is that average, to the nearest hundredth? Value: 0.08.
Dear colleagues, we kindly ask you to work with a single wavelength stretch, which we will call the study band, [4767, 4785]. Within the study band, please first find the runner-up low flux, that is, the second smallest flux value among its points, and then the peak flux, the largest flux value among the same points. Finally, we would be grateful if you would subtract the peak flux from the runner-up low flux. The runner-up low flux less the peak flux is -0.423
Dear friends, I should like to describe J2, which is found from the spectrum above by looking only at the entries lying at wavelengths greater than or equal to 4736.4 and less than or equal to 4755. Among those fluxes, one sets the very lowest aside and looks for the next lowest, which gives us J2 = 3.29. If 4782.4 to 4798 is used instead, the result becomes 3.193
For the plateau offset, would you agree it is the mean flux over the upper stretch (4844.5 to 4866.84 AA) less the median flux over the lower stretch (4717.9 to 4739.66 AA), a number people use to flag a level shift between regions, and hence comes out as -0.09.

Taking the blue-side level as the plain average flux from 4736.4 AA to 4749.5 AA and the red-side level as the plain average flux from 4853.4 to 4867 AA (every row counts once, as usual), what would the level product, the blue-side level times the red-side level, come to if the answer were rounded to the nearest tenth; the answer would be 10.9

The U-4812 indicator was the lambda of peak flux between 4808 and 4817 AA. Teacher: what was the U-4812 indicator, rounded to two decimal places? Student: 4812.79 AA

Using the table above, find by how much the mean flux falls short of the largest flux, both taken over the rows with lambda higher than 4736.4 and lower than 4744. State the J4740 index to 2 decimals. 0.13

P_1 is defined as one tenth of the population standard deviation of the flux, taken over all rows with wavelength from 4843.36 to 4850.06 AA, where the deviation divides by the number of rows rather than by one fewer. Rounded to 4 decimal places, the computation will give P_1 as 0.0067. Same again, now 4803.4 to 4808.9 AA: 0.0069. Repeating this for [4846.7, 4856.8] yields 0.0096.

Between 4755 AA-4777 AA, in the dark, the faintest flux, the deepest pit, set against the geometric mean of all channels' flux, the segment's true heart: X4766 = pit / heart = 0.899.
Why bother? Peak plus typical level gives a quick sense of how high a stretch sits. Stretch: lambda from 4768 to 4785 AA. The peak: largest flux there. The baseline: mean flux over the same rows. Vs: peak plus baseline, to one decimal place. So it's 6.9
